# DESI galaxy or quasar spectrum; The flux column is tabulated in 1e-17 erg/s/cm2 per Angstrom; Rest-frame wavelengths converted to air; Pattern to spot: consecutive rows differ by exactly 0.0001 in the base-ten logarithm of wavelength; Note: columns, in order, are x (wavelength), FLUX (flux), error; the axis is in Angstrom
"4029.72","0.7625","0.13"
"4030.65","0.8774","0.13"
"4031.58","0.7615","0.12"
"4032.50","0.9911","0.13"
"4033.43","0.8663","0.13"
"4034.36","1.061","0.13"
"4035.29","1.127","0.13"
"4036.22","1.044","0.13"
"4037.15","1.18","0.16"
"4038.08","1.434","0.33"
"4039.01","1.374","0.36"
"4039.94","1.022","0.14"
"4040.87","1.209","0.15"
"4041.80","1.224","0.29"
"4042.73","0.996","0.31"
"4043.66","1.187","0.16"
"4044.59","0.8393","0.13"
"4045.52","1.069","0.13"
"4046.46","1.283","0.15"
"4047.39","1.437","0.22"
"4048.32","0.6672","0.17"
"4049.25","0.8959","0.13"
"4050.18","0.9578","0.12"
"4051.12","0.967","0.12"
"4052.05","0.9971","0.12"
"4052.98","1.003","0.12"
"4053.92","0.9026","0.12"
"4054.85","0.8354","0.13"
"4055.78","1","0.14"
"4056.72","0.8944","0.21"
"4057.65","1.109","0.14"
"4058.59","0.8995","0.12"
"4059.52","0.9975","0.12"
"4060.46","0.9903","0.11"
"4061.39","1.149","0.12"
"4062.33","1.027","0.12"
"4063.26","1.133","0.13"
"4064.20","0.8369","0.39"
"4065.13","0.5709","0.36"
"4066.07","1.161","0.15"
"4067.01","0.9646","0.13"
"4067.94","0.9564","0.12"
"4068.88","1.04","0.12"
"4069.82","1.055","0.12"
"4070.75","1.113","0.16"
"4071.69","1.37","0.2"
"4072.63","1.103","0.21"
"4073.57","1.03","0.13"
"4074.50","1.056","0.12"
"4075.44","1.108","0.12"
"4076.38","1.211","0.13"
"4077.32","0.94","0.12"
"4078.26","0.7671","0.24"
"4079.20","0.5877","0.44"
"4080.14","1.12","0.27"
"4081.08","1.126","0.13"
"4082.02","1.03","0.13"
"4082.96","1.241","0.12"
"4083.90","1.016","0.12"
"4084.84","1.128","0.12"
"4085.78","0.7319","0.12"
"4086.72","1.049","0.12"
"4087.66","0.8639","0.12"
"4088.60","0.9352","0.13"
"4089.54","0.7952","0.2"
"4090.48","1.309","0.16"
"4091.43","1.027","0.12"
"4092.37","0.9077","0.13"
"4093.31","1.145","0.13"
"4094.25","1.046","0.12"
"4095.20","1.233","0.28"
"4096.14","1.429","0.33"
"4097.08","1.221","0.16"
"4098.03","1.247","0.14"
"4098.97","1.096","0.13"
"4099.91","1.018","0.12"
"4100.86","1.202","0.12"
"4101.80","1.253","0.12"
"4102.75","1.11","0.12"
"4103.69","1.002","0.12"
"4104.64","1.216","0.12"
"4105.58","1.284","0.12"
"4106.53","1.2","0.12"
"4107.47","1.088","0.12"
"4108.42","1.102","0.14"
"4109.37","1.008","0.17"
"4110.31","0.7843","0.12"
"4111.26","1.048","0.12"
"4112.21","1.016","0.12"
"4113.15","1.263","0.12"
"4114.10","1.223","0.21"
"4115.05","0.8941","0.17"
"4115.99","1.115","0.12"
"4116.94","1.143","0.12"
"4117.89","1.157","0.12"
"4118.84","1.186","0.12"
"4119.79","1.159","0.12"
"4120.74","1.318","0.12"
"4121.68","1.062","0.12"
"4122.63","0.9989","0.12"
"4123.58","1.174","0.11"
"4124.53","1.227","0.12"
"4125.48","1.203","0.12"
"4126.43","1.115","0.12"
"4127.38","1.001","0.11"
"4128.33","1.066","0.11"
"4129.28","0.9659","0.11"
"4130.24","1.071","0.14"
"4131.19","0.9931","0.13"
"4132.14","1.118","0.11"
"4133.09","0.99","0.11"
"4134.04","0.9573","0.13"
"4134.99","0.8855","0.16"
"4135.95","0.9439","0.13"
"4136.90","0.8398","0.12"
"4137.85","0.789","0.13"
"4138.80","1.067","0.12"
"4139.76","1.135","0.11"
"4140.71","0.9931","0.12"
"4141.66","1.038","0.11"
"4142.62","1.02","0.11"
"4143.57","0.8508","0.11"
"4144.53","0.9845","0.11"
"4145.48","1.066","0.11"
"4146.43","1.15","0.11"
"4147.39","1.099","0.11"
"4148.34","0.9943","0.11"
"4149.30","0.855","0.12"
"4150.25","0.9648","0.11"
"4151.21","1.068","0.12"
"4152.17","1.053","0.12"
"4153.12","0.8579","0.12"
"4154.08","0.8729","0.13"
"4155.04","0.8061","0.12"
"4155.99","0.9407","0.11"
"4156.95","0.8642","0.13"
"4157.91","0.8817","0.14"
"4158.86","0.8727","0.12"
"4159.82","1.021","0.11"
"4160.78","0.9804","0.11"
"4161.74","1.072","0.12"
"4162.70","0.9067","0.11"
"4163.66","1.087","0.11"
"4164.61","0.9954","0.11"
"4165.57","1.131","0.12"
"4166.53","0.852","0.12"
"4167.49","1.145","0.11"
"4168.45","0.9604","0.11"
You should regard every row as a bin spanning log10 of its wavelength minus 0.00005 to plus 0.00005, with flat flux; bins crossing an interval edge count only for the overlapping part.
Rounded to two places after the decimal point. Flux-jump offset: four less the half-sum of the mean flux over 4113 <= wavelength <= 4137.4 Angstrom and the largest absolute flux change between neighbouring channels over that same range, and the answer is 3.30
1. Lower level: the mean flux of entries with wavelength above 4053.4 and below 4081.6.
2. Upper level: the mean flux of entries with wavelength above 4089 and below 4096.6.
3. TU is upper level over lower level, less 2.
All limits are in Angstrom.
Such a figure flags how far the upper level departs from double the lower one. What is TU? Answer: -0.89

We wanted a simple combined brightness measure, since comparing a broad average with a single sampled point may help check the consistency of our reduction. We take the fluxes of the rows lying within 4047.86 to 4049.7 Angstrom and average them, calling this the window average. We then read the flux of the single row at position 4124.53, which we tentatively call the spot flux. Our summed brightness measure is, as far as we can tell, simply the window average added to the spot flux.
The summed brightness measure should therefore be 2.01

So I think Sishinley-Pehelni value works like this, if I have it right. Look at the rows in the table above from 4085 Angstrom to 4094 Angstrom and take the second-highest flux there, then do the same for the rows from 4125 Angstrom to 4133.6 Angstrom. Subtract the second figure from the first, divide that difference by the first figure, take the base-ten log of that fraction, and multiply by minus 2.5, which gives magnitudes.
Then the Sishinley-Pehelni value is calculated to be 4.1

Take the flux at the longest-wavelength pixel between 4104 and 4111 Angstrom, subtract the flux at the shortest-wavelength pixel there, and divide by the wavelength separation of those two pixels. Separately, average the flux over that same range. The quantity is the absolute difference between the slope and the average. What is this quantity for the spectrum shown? 1.17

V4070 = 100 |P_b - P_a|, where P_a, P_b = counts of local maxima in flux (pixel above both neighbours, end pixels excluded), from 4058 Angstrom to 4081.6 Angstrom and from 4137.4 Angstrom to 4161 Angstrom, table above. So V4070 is 200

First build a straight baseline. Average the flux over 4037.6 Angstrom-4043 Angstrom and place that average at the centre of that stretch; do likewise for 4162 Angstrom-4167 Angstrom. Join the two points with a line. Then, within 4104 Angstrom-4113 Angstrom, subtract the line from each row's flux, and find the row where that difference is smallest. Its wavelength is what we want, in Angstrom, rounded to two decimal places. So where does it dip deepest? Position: 4110.31 Angstrom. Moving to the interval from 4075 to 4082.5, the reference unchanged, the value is 4079.20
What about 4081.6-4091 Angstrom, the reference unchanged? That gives 4085.78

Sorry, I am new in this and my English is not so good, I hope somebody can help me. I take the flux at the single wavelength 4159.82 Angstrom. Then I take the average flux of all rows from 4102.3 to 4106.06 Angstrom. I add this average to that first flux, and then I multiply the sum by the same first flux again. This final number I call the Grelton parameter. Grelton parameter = 2.22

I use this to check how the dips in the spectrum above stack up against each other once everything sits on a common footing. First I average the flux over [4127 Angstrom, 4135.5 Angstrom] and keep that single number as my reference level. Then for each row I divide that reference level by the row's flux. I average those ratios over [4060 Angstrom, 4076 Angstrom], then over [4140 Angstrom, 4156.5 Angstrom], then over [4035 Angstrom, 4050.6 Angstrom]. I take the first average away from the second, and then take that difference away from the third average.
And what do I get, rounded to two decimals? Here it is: 0.90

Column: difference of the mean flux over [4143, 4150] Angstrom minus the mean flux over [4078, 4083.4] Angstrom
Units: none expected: 0.02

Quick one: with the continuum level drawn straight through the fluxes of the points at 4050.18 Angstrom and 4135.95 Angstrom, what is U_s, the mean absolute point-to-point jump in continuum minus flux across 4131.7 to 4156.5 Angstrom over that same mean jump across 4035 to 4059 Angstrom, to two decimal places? 0.54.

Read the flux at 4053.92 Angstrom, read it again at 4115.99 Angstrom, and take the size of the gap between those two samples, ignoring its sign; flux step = 0.21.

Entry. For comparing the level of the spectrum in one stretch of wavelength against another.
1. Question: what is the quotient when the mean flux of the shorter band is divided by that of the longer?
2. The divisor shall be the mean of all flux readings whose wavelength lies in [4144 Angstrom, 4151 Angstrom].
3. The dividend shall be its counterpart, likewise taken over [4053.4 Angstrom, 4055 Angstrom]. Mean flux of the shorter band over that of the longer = 0.86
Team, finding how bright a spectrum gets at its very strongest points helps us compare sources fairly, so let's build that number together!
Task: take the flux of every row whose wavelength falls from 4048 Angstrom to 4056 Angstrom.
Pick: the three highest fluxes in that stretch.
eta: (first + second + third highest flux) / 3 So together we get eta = 1.00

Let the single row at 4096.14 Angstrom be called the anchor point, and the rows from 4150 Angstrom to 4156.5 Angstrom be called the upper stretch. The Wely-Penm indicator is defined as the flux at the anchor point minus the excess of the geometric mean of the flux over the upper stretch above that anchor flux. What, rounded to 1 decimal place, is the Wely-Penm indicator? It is 1.9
